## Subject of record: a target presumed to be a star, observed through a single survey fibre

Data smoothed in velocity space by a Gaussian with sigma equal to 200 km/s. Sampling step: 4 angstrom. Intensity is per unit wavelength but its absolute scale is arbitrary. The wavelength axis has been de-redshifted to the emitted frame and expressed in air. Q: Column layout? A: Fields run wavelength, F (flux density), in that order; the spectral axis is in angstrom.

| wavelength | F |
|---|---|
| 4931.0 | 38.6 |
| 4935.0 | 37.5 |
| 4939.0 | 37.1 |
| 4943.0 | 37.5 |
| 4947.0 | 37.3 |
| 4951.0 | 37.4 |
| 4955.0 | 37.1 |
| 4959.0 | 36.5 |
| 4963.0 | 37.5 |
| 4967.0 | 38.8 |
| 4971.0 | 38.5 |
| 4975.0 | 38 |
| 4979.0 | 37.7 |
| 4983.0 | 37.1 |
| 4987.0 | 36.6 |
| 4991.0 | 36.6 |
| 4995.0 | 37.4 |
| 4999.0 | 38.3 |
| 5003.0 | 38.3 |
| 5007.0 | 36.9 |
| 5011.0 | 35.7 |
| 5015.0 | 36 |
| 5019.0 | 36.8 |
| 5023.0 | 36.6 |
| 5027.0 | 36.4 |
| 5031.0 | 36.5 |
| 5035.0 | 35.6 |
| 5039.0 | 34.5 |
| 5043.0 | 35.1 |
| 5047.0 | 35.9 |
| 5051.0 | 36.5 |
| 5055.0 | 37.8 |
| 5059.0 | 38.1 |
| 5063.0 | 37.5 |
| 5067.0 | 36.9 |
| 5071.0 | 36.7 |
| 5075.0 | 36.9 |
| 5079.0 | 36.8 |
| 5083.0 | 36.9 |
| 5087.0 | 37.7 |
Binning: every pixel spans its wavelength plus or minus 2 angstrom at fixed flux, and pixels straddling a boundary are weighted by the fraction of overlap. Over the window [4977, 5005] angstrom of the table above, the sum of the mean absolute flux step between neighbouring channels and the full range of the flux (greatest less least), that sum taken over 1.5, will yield 1.4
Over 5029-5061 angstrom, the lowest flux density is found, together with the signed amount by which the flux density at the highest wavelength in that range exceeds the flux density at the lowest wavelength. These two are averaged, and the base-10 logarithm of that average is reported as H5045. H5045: 1.26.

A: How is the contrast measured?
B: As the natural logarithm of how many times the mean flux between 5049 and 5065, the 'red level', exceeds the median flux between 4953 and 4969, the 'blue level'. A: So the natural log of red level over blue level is 0.00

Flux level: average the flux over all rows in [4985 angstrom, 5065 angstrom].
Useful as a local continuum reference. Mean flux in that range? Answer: 36.7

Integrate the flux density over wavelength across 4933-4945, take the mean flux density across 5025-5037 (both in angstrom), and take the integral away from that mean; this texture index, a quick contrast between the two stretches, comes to -412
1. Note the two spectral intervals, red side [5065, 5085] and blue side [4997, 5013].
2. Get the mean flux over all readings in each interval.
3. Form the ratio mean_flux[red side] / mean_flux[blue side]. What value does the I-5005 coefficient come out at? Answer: 0.99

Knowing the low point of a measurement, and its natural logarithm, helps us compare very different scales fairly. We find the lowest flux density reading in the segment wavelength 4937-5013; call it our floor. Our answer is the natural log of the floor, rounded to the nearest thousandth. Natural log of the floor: 3.575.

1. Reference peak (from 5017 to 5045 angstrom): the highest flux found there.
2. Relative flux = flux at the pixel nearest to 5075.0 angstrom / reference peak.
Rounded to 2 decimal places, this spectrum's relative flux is 1.00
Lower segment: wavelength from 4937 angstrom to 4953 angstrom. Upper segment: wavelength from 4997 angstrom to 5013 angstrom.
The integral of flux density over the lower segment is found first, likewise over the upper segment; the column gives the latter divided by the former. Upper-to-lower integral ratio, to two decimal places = 1.00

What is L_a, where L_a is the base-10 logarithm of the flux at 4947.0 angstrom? 1.572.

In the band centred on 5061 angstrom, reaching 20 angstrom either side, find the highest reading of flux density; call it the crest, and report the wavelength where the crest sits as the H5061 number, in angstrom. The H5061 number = 5059.0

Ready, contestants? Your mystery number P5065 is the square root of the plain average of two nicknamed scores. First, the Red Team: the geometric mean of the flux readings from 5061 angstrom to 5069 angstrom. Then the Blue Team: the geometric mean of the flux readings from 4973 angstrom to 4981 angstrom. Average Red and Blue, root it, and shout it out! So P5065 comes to 6.13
